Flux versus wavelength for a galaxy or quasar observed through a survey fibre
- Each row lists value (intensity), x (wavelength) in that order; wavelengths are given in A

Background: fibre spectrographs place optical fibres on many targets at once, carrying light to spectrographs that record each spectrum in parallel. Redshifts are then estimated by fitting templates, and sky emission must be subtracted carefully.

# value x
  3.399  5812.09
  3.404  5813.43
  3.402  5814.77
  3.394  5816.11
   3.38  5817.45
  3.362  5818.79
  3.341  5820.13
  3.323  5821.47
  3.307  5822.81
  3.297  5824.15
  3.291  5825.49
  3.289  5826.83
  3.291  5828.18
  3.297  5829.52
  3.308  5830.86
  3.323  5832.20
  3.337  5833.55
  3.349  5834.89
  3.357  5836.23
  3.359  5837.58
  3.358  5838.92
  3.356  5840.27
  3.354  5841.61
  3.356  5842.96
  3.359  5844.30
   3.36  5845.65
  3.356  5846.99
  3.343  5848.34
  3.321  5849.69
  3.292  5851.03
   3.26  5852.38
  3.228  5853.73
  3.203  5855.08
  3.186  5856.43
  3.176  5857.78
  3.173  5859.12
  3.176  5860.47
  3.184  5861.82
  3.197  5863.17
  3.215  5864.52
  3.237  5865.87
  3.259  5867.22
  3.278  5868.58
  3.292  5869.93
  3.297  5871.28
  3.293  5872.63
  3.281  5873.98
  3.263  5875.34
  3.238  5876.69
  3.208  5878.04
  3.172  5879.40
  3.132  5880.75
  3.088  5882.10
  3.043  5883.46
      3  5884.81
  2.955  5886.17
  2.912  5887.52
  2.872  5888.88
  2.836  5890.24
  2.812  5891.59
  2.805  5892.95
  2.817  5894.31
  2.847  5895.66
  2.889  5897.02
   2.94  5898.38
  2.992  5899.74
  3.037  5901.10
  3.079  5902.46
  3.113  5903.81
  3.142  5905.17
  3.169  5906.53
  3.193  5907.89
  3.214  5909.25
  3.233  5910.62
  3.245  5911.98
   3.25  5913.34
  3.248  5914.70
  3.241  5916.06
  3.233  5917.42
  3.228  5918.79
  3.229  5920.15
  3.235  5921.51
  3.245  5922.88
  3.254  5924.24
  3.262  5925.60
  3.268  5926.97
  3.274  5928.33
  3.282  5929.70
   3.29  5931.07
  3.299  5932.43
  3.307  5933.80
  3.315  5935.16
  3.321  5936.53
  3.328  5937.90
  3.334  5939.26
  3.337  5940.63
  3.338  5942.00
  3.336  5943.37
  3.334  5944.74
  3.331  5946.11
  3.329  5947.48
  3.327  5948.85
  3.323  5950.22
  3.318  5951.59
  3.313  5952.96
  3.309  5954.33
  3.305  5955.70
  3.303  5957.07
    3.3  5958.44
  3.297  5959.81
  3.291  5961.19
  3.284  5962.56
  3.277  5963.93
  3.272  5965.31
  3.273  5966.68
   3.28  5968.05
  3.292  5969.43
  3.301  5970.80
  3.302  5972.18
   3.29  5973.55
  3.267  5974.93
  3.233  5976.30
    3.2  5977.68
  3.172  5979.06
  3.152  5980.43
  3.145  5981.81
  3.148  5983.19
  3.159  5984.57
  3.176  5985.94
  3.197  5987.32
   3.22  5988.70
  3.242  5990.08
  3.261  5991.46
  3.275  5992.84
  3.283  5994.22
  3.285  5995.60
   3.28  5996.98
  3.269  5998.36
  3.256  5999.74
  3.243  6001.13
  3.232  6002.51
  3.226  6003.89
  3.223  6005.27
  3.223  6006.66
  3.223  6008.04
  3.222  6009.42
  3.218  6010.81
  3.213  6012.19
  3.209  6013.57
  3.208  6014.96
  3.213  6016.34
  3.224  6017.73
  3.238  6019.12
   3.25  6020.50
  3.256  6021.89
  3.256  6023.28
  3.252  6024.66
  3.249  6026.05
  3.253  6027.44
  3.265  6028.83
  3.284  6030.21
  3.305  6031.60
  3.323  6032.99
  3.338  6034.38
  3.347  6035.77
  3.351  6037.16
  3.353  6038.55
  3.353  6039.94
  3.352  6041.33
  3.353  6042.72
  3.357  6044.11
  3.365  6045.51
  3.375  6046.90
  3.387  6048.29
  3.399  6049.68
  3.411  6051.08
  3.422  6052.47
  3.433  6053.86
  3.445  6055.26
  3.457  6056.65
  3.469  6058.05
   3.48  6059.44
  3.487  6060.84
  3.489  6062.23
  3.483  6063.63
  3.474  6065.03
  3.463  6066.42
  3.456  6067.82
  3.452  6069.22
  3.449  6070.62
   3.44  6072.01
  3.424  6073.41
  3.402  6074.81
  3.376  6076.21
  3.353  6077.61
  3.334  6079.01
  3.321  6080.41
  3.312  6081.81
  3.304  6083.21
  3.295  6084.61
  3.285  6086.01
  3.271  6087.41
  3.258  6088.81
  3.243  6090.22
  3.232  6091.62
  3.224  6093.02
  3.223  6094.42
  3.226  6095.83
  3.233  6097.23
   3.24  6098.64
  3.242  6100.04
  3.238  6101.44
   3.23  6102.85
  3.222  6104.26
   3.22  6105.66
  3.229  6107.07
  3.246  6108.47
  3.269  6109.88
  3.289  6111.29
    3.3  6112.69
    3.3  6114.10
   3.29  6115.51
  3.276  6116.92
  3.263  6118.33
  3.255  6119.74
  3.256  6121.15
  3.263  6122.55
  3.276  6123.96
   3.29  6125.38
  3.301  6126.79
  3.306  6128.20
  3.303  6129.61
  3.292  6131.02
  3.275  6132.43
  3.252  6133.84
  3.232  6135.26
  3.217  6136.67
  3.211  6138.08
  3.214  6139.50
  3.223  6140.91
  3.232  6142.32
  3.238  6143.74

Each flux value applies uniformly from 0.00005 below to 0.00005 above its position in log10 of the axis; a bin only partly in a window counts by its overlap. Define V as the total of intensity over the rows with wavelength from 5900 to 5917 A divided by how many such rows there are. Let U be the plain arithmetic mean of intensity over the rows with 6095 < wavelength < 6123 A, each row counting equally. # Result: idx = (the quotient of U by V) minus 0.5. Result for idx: 0.523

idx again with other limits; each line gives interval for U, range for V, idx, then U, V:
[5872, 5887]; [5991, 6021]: 0.473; 3.15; 3.24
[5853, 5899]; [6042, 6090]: 0.414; 3.10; 3.40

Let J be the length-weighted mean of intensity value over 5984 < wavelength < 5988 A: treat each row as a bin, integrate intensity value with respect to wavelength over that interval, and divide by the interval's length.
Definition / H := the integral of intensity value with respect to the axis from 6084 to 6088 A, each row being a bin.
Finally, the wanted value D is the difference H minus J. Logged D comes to 10.0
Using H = 13.1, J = 3.18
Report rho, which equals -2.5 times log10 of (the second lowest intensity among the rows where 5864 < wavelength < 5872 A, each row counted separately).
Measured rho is -1.28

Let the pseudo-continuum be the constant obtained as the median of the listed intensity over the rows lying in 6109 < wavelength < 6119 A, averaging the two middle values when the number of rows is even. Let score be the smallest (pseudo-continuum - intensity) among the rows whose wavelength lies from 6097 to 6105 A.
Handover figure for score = 0.05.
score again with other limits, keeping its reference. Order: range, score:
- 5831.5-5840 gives -0.07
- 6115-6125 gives 0.00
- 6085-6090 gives 0.00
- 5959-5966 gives -0.01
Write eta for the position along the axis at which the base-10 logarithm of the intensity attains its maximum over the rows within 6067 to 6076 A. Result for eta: 6067.82 A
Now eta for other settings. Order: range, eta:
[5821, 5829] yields 5821.47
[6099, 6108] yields 6100.04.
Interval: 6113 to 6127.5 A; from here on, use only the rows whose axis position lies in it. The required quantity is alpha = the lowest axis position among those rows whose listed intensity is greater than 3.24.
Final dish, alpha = 6114.10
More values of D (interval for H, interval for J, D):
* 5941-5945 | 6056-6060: 9.9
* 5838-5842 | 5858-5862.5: 10.3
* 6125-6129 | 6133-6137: 10.0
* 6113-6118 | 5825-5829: 13.1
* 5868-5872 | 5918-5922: 9.9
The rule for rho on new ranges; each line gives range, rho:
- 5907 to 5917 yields -1.27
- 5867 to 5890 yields -1.16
